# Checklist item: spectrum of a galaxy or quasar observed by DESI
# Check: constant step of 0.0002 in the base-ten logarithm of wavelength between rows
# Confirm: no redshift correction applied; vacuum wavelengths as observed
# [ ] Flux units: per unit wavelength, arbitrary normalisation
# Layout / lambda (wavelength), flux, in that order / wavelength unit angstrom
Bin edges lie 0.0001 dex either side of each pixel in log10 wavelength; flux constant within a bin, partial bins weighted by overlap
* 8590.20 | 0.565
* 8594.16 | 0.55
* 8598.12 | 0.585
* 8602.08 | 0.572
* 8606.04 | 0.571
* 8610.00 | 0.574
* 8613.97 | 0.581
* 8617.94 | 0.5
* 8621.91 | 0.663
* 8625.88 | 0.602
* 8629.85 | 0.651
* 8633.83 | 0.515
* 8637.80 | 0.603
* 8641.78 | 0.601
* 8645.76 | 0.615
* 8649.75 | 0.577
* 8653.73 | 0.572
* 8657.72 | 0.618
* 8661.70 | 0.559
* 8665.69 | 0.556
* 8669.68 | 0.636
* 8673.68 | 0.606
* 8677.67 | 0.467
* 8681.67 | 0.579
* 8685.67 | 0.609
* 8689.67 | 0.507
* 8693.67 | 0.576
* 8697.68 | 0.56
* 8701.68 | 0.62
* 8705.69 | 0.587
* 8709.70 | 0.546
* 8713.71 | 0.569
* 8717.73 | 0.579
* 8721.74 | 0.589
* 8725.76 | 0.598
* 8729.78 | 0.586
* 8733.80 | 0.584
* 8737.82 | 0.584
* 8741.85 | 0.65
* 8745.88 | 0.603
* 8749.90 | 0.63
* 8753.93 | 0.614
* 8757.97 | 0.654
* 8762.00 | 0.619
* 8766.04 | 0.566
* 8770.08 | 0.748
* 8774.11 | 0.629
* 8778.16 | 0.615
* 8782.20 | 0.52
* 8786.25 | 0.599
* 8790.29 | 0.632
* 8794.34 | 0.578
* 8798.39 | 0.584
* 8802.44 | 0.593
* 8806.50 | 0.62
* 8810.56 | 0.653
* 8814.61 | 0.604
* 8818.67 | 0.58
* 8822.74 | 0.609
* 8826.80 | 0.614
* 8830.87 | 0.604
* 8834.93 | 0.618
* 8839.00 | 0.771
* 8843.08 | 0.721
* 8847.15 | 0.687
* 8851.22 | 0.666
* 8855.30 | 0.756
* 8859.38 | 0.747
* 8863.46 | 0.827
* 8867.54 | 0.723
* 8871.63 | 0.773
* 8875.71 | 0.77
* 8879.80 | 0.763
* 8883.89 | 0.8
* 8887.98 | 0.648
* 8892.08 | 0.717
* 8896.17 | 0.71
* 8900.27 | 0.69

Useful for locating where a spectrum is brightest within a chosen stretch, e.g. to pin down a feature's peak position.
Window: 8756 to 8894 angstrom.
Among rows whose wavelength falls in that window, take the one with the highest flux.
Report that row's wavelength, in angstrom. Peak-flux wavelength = 8863.46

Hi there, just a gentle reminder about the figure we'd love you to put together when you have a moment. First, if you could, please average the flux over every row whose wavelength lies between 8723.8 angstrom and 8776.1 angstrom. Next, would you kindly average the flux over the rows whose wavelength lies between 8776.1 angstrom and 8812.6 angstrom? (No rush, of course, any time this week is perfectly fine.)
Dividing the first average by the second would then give 1.04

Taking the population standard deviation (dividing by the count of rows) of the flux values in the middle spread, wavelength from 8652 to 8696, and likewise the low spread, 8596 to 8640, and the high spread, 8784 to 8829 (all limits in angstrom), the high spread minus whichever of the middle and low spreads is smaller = -0.024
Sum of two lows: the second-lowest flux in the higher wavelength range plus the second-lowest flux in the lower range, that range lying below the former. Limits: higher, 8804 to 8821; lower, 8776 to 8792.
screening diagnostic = 1.20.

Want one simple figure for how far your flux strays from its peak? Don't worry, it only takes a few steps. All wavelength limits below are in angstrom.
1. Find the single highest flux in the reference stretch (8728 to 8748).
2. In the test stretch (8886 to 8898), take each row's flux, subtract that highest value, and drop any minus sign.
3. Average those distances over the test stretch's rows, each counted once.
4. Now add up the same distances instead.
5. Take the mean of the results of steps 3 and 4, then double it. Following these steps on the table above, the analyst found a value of 0.17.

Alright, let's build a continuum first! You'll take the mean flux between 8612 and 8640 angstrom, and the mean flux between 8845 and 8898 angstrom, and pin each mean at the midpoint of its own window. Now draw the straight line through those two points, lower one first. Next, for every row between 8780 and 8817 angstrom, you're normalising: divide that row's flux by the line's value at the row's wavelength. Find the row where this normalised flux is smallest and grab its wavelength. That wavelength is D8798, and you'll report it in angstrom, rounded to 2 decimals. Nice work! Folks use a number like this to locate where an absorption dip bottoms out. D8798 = 8782.20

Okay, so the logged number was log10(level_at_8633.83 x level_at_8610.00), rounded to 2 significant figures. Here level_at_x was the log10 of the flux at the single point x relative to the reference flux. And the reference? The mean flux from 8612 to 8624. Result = -3.5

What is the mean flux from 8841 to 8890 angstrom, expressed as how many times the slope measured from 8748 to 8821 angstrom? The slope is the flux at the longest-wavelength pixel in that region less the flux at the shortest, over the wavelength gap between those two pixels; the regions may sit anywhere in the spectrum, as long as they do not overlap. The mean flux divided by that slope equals -1018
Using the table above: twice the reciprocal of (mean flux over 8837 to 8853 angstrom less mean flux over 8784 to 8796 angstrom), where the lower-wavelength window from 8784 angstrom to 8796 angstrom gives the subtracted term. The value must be 18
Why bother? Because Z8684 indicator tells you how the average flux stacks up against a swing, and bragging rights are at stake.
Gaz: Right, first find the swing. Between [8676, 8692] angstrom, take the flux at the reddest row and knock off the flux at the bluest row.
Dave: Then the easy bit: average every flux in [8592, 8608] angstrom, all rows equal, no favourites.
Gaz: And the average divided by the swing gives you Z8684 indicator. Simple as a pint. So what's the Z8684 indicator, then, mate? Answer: 14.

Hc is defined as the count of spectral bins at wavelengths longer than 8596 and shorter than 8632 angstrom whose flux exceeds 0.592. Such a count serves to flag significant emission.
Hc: 3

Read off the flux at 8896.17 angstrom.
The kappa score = 0.71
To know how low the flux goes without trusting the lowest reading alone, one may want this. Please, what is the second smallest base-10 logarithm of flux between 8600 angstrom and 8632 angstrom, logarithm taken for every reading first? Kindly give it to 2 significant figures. -0.24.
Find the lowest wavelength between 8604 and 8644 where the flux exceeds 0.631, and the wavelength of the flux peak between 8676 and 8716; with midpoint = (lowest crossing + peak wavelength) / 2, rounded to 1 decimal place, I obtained 8661.8 angstrom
